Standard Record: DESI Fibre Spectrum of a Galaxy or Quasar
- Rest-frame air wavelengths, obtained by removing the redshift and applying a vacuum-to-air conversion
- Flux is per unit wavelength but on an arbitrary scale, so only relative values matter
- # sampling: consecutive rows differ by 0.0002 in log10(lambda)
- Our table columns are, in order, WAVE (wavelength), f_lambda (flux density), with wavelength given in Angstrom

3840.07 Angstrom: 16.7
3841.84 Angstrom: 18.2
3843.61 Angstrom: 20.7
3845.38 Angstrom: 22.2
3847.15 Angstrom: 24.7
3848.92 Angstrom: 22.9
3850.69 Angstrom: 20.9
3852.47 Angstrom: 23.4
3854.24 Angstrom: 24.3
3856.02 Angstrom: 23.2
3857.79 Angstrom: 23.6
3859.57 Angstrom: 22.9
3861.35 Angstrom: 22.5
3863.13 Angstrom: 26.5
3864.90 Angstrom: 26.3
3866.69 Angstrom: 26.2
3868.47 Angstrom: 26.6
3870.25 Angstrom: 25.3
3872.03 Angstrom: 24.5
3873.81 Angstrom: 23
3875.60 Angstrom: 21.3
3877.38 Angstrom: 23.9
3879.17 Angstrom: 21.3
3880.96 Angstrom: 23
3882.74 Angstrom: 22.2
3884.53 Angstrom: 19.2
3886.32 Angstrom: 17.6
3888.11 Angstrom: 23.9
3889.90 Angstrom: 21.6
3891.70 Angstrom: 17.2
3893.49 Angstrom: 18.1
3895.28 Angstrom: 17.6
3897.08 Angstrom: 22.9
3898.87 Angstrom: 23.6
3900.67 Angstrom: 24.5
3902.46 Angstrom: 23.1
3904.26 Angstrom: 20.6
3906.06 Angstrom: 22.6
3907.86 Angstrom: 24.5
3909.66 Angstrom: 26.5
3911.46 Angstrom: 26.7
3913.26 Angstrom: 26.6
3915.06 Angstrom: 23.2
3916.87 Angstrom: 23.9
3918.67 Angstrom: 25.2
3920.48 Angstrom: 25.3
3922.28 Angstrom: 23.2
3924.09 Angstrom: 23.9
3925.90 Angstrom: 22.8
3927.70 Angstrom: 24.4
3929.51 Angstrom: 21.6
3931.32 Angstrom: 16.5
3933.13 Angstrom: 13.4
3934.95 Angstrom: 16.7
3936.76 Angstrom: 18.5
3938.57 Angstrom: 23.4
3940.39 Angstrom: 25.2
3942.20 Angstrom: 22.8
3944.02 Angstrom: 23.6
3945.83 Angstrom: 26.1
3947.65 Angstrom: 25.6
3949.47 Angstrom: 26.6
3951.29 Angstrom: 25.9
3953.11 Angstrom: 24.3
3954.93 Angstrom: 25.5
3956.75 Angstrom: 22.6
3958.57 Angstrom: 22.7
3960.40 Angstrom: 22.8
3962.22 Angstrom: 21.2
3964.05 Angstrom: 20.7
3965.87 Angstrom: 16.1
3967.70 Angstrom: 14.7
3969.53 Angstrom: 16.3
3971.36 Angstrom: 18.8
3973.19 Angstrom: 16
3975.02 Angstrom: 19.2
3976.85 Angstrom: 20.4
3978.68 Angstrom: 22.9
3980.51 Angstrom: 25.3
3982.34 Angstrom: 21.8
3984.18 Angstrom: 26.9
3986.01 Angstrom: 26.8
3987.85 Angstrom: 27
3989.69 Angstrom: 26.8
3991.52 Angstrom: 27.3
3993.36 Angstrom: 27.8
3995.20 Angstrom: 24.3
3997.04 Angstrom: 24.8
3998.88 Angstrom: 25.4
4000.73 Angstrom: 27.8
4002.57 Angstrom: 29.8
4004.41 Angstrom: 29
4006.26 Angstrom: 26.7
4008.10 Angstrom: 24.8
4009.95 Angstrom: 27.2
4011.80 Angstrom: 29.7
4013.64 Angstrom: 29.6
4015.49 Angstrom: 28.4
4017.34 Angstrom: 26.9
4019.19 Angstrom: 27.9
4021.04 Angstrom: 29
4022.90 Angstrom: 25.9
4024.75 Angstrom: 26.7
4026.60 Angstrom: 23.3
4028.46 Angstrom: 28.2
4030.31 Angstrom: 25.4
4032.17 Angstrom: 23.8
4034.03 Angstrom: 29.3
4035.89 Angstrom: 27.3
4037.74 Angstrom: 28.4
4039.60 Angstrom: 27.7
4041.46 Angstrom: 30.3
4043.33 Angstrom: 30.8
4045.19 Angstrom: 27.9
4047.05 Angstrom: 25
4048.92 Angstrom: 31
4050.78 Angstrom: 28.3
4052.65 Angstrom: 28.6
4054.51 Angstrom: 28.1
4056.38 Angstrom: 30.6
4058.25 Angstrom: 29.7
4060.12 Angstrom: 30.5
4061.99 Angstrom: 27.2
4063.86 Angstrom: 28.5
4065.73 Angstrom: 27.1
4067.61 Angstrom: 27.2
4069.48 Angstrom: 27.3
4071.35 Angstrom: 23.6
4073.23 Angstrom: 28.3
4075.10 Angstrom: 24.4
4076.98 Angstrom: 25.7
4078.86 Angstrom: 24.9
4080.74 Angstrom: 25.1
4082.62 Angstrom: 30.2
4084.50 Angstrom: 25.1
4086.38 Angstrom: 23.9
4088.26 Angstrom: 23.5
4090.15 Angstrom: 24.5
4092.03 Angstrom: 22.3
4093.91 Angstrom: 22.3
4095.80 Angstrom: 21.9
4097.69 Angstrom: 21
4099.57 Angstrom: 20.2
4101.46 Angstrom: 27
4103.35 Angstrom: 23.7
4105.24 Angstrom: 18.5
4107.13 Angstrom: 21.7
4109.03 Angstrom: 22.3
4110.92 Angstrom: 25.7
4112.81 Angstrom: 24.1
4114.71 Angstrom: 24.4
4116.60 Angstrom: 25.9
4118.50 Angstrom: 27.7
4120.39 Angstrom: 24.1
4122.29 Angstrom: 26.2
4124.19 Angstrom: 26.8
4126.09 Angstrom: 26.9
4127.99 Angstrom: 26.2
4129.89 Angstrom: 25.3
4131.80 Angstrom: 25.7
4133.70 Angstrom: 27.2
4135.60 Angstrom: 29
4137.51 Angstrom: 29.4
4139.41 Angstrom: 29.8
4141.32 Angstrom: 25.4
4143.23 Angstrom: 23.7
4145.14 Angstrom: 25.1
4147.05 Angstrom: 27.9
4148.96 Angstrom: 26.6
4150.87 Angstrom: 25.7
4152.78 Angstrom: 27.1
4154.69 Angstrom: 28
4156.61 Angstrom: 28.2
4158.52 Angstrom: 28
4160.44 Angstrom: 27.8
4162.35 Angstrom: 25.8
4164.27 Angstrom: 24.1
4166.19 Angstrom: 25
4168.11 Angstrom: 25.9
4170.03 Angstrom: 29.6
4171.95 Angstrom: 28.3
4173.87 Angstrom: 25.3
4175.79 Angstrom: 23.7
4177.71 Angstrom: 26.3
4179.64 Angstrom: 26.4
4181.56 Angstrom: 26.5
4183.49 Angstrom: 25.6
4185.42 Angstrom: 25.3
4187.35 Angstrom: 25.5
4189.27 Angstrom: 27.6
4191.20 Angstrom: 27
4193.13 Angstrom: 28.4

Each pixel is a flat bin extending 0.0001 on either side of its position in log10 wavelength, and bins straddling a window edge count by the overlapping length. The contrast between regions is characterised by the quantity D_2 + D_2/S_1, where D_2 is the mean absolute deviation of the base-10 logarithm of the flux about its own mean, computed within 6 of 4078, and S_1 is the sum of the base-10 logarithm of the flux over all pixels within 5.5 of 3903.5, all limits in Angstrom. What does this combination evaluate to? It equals 0.034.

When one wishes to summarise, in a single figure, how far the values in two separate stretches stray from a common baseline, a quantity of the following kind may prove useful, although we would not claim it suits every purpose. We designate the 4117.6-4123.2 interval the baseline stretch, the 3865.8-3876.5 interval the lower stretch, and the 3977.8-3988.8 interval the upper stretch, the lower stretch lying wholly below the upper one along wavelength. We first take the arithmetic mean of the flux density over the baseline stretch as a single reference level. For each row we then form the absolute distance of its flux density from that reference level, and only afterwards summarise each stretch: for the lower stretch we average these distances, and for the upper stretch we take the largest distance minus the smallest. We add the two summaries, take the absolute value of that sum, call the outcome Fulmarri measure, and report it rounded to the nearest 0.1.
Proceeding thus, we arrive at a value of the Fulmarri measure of 5.3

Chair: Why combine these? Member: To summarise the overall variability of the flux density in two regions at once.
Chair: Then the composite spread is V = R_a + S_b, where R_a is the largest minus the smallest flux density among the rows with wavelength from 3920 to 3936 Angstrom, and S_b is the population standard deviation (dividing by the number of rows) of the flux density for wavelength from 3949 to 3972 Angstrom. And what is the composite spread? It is 16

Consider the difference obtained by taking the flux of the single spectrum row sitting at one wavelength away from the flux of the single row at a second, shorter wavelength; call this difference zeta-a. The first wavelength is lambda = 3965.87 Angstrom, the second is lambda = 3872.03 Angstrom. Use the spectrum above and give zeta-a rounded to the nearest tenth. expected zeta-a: 8.4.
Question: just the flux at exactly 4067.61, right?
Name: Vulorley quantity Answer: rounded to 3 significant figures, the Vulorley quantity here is 27.2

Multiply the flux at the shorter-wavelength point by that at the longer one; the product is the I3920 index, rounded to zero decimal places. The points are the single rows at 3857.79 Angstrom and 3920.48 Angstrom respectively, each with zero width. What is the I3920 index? 597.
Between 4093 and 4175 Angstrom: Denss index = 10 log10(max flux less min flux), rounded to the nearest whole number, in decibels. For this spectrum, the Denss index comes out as 11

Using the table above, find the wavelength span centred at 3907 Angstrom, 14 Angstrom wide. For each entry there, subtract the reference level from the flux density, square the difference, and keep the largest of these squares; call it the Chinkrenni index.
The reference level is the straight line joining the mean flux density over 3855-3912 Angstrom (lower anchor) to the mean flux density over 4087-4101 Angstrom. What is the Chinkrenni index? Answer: 15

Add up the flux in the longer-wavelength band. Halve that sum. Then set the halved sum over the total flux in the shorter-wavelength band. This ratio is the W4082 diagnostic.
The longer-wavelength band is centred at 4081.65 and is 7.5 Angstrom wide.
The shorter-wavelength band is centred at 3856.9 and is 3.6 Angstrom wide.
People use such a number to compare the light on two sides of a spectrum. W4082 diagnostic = 1.1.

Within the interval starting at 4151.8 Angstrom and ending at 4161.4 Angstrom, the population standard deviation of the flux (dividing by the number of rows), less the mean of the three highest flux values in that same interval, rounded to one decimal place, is -27.7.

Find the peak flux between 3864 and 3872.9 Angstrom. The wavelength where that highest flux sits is 3868.47 Angstrom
